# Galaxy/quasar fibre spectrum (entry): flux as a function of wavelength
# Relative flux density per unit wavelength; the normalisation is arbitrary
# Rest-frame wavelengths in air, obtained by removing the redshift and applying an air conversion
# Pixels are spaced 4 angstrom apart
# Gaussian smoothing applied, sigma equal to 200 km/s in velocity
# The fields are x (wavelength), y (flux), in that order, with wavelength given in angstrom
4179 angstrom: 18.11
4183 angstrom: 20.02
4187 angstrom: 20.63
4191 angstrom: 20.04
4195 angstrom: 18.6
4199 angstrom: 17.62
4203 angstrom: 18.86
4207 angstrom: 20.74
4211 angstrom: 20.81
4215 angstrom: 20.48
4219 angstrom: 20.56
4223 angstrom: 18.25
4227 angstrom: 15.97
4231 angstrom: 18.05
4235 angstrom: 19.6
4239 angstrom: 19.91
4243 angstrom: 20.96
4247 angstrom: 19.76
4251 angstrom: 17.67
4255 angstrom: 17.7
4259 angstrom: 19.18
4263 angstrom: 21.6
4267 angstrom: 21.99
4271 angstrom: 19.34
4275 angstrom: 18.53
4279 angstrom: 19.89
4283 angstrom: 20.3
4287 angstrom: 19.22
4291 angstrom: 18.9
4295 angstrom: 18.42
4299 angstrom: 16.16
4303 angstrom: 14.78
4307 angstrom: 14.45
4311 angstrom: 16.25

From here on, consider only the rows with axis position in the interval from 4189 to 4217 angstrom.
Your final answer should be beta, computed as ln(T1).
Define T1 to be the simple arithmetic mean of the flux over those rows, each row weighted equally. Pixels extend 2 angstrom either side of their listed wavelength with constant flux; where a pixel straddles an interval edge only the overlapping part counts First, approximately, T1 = 19.6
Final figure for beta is 2.98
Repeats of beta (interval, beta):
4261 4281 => 3.01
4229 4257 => 2.95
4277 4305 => 2.90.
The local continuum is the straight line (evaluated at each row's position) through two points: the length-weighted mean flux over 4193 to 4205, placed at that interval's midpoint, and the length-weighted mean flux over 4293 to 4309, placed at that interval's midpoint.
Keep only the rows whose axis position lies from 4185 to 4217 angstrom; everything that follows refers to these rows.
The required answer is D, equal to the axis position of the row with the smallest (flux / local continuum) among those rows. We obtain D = 4199 angstrom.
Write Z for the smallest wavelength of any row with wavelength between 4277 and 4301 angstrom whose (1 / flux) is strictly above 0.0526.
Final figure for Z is 4291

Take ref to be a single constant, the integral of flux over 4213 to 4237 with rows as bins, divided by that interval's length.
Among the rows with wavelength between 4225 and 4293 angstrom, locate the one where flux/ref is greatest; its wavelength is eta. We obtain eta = 4267 angstrom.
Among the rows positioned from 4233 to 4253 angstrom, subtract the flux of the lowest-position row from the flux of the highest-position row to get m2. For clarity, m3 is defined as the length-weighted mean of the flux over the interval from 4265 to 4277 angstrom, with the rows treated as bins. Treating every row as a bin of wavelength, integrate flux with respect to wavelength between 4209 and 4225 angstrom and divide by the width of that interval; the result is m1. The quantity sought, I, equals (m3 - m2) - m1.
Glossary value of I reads 1.9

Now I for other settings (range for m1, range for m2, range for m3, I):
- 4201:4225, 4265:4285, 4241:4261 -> 0.8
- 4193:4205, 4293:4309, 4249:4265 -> 4.6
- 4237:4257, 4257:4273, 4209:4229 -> -0.1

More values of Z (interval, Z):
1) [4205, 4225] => 4223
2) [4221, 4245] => 4223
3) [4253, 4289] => 4255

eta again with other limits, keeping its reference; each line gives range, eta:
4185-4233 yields 4211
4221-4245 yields 4243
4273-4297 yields 4283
